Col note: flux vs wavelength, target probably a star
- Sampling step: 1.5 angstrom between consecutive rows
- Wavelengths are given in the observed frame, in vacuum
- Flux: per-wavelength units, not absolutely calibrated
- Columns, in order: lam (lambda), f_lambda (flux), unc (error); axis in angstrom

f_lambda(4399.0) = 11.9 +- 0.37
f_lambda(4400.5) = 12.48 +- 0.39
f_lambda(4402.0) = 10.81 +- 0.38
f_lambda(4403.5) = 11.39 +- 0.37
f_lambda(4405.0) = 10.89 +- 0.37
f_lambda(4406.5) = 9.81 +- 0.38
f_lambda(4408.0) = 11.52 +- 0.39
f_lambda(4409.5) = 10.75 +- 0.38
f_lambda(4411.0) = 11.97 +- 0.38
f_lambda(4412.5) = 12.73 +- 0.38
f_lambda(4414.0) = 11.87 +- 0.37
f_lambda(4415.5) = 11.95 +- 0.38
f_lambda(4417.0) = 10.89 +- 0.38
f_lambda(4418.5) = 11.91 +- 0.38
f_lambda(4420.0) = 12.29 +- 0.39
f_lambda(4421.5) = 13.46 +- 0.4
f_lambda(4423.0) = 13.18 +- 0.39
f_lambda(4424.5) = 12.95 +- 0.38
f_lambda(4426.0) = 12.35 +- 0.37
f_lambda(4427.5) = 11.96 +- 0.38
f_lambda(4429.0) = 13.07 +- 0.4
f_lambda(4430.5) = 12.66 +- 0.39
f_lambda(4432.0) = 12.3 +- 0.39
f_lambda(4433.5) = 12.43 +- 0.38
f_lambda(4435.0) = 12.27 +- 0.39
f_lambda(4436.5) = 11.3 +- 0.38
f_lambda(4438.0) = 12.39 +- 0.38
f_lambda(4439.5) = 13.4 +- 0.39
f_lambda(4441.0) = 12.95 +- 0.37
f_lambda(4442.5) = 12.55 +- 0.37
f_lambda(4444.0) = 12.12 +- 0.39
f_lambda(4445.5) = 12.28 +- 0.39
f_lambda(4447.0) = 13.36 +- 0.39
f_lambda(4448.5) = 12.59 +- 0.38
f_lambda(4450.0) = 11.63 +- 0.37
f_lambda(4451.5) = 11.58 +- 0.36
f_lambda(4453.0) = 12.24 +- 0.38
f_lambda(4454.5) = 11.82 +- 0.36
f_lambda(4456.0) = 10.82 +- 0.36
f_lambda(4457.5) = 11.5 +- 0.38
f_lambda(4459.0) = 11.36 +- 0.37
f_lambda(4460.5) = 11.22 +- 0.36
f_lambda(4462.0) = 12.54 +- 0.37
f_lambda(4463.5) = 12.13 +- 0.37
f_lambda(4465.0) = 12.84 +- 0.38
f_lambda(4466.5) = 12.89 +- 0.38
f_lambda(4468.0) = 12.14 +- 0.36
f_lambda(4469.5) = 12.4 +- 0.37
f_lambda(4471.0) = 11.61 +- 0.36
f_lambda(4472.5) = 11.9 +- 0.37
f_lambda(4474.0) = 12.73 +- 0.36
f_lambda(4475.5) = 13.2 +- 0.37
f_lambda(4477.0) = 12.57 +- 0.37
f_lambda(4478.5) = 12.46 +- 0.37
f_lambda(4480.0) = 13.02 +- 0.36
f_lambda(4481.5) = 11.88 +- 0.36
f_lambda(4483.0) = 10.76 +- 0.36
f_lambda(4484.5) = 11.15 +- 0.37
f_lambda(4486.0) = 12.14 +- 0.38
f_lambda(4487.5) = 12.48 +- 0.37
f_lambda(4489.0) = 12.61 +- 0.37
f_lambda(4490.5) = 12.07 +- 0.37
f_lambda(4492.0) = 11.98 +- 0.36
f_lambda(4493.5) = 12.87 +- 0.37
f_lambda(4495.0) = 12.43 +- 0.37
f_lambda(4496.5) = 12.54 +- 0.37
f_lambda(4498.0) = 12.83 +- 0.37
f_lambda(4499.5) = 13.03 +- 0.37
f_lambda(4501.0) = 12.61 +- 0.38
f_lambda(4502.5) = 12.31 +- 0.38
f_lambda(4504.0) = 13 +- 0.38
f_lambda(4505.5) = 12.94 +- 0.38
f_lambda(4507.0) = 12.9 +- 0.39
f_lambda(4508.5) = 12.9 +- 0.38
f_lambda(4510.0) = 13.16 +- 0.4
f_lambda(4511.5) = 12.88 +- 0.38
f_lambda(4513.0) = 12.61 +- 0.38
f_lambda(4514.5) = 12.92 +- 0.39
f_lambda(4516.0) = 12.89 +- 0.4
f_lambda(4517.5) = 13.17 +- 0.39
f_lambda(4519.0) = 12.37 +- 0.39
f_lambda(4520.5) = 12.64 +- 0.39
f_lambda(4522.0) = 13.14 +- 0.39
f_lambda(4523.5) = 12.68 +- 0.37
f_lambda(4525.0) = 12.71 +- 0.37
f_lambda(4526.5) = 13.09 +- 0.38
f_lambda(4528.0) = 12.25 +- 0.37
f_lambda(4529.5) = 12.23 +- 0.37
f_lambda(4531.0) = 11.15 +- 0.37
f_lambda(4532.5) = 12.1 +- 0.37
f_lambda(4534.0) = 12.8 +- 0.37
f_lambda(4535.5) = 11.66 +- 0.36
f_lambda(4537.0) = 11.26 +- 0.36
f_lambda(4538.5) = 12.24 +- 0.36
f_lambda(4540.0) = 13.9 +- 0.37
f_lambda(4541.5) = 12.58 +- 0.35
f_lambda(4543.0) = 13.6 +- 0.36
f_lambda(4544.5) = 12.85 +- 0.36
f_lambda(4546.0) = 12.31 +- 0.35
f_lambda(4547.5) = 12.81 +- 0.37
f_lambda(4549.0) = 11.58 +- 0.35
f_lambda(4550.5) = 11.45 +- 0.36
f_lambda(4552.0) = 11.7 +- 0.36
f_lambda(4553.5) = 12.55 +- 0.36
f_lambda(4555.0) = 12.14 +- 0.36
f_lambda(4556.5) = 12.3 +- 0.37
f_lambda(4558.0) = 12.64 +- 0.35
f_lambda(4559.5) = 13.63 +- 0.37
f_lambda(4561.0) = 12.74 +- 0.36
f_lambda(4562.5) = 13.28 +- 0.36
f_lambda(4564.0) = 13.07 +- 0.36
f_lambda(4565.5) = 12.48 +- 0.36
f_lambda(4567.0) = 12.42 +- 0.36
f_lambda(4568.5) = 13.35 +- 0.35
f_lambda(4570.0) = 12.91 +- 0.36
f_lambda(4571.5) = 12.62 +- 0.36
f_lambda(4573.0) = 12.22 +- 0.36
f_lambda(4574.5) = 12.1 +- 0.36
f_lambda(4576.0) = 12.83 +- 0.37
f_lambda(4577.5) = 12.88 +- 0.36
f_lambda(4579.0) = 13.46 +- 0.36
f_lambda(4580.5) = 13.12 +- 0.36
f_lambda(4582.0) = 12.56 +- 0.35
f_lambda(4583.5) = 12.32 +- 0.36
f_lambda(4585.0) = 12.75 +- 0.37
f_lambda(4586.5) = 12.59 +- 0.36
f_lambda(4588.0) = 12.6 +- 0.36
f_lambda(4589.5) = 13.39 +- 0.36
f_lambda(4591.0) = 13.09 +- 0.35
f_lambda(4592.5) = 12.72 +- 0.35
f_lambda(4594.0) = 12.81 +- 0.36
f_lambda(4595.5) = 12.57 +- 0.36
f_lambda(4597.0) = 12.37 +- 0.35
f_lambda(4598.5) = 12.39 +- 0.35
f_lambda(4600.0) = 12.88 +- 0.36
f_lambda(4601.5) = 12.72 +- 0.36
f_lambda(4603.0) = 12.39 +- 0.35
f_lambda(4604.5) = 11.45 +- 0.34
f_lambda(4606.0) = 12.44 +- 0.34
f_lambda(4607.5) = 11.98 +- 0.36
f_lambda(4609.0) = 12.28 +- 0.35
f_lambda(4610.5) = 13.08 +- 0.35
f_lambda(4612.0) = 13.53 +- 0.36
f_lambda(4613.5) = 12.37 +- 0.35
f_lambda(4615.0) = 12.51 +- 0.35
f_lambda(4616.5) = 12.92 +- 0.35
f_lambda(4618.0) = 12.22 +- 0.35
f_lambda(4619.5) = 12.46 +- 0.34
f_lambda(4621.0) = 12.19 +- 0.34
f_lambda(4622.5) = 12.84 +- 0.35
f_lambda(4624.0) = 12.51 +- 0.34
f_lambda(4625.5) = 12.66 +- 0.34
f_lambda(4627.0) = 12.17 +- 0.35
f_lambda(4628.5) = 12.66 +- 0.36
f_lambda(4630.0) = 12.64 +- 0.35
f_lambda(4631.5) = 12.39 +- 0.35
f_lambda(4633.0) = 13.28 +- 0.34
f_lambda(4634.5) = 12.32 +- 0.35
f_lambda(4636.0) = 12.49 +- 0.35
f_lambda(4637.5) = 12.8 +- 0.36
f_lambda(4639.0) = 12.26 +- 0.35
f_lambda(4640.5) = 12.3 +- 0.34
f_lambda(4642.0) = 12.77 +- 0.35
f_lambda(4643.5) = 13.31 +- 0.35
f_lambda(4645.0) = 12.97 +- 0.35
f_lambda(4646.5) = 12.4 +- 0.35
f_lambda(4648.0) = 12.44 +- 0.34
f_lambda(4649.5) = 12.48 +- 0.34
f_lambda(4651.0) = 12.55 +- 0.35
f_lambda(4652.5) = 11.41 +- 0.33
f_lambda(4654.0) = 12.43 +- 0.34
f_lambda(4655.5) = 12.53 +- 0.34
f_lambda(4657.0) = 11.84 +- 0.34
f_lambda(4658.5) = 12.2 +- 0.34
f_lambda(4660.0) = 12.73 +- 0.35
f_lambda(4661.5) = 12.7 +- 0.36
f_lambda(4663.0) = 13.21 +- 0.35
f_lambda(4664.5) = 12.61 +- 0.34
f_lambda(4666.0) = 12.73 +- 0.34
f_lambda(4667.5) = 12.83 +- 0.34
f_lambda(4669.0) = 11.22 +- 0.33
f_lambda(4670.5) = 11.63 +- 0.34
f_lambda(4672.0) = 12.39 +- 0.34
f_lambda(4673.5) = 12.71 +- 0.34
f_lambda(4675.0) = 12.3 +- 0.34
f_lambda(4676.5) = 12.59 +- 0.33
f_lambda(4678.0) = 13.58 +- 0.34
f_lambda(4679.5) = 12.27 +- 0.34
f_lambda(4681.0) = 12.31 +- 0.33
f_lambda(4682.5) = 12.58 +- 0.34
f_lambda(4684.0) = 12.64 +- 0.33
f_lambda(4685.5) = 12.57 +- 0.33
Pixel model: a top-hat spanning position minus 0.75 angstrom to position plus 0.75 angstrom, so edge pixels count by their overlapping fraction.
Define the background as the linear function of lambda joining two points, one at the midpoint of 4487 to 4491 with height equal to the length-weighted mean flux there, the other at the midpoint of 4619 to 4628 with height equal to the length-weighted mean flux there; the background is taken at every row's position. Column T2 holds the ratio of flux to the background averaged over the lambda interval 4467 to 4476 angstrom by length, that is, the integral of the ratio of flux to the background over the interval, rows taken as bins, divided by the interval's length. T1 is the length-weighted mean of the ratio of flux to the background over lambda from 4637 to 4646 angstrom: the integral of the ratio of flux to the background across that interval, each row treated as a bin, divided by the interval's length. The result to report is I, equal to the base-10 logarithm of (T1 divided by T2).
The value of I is 0.0106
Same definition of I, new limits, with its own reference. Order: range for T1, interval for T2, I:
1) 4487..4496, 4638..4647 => -0.0064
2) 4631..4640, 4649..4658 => 0.0140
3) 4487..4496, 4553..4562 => -0.0083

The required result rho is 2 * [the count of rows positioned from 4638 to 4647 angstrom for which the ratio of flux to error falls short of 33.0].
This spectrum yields 0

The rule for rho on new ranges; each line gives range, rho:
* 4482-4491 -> 8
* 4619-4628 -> 0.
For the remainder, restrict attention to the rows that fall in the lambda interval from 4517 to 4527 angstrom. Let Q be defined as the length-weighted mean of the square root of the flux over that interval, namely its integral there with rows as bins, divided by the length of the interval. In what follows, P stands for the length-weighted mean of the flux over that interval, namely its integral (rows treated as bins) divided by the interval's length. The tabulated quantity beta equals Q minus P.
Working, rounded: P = 12.8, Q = 3.58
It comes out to -9.2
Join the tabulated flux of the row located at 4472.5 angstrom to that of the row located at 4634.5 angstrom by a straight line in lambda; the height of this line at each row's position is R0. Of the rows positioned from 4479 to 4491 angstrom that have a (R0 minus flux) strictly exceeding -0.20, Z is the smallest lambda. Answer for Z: 4481.5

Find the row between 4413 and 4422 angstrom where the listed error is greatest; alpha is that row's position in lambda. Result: 4421.5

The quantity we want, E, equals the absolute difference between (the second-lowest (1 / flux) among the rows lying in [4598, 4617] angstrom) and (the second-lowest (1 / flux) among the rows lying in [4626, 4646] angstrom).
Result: 0.0012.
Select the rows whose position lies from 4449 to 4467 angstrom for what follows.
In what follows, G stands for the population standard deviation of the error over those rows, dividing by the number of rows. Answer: 0.0082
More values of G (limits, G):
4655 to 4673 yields 0.0072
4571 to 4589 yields 0.0049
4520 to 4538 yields 0.0092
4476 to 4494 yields 0.0060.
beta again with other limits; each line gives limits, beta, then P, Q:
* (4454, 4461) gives -8.0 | 11.3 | 3.37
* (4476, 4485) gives -8.6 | 12.0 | 3.47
